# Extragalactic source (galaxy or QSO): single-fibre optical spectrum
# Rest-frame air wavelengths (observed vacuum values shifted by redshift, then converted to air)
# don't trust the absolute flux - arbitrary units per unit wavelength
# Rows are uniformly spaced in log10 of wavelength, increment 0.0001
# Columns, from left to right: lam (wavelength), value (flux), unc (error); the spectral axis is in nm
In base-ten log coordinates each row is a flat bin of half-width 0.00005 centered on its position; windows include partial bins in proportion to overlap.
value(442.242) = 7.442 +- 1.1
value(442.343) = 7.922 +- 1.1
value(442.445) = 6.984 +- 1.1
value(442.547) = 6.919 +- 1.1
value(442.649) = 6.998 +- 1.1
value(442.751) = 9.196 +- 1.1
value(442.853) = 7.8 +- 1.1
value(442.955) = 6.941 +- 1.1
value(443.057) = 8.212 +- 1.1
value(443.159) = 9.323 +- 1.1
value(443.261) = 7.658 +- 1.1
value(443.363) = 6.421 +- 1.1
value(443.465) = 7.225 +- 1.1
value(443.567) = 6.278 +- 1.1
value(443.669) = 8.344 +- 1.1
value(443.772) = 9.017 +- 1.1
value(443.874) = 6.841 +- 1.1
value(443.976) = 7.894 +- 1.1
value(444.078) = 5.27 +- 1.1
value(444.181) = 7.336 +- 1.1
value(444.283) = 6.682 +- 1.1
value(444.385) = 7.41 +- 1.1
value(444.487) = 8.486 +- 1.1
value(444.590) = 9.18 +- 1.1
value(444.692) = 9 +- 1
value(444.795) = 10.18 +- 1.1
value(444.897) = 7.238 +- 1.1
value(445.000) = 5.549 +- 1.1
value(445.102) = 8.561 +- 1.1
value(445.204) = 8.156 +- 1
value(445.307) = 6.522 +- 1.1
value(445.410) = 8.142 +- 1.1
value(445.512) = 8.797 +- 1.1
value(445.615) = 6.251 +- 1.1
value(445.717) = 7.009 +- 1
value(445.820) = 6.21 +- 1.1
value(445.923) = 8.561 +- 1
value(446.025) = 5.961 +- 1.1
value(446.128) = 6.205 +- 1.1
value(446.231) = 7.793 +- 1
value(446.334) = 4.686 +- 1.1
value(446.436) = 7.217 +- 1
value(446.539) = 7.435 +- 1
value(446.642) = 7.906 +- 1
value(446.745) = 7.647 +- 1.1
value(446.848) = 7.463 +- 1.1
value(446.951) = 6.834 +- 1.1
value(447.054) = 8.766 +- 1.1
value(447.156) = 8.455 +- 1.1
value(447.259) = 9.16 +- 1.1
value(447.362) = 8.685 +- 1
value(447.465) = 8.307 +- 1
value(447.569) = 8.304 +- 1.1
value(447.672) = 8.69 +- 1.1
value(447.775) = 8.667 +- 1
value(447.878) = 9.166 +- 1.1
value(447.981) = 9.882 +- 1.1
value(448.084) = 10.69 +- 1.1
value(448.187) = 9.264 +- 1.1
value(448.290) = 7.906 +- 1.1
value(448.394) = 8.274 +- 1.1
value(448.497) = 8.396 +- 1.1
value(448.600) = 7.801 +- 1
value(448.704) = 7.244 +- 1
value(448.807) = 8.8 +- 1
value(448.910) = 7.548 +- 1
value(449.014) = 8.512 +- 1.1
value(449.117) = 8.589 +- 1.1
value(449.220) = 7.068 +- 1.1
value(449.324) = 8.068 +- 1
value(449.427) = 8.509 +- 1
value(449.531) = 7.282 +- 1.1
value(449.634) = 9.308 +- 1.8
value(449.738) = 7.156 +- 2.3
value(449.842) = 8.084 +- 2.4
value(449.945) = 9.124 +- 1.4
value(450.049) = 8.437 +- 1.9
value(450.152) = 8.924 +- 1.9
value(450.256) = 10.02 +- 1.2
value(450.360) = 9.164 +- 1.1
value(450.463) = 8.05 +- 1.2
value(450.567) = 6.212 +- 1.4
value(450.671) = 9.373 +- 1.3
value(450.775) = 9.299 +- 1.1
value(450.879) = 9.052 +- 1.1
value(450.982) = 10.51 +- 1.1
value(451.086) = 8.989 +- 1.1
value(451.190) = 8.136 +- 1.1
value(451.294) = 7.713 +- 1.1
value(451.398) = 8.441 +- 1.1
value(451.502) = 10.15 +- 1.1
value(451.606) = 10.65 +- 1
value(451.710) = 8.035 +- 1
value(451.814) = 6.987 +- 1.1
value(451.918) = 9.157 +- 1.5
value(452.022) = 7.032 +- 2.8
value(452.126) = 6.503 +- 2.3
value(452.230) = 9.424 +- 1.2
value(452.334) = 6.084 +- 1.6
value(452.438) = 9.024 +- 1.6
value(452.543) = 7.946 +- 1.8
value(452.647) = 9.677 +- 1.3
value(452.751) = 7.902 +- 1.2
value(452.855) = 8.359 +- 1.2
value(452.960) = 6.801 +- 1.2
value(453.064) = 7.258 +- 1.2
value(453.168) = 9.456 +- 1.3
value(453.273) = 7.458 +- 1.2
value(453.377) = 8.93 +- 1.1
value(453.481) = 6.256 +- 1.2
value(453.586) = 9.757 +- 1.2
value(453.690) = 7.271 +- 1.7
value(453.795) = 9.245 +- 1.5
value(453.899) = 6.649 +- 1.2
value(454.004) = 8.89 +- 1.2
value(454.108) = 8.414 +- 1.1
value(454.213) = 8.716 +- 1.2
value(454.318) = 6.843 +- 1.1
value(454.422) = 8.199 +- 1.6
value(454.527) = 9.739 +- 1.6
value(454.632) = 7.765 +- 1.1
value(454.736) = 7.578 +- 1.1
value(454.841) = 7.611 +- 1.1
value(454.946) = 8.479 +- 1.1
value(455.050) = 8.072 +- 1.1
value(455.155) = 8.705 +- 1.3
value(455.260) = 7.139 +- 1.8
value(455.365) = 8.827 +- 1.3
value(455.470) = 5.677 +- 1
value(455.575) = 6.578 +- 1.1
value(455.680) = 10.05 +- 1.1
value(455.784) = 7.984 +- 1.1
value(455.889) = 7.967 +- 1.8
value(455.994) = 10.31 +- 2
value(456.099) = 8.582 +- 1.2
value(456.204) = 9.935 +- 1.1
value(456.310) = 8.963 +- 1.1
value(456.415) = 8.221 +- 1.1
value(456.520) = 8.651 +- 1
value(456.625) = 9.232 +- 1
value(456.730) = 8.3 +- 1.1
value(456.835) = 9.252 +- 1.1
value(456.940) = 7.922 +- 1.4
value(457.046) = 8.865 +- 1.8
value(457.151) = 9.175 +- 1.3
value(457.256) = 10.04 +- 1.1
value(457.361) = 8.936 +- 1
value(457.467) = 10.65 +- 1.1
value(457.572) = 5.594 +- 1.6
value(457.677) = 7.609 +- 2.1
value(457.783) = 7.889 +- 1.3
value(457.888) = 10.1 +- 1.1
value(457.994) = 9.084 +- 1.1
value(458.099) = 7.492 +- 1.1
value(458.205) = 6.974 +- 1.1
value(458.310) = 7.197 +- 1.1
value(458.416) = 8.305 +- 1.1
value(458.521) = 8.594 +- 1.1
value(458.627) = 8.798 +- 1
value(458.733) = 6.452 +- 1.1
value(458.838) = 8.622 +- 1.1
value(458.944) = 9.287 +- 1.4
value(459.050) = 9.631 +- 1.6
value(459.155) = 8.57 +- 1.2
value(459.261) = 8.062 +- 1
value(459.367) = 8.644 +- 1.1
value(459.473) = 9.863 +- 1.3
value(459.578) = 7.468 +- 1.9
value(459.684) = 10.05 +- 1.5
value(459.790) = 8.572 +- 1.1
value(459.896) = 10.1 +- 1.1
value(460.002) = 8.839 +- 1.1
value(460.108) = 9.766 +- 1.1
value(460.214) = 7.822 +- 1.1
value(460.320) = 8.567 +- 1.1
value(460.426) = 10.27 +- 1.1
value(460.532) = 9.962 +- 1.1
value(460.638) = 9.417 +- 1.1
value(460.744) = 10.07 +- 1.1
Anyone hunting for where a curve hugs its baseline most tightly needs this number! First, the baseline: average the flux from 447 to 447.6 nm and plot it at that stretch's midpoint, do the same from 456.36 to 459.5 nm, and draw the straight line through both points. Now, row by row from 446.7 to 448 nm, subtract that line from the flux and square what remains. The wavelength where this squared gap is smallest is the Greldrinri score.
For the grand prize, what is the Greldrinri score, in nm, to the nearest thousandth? 447.775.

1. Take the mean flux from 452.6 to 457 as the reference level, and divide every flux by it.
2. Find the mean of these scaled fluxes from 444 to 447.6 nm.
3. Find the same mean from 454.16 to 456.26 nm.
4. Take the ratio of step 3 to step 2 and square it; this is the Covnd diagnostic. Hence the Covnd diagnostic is 1.18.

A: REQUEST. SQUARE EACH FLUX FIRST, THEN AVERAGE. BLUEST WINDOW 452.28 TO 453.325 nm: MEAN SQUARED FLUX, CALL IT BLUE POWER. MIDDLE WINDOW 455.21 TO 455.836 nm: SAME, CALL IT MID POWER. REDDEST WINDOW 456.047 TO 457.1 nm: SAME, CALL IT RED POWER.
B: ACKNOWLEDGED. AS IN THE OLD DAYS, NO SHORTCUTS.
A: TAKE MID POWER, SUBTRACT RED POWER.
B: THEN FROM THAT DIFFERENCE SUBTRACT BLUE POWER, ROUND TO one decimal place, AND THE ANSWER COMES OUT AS -81.2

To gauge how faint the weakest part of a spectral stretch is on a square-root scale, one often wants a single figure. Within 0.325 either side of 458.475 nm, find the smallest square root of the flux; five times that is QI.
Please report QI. 12.7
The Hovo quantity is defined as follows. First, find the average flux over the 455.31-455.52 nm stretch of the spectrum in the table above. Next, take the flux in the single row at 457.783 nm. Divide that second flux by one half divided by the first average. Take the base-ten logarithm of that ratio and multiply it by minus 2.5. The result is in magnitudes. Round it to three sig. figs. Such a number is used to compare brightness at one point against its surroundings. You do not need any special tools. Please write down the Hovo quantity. -5.15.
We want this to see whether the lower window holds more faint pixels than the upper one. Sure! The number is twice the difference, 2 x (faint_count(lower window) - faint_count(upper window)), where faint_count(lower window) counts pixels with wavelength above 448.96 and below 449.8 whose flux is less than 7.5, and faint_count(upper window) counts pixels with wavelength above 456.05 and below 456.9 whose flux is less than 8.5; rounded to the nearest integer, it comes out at 2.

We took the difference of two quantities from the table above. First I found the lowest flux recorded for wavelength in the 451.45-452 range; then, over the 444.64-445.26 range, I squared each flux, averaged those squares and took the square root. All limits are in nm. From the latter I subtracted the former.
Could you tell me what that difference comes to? 1.3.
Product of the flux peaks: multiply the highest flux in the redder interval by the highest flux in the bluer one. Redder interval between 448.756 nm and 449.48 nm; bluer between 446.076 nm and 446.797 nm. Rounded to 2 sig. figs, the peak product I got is 70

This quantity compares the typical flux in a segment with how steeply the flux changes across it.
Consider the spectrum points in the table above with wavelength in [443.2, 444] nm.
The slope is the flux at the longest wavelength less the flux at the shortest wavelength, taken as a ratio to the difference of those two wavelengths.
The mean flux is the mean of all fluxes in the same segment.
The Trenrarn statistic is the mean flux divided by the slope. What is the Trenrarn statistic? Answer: 23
